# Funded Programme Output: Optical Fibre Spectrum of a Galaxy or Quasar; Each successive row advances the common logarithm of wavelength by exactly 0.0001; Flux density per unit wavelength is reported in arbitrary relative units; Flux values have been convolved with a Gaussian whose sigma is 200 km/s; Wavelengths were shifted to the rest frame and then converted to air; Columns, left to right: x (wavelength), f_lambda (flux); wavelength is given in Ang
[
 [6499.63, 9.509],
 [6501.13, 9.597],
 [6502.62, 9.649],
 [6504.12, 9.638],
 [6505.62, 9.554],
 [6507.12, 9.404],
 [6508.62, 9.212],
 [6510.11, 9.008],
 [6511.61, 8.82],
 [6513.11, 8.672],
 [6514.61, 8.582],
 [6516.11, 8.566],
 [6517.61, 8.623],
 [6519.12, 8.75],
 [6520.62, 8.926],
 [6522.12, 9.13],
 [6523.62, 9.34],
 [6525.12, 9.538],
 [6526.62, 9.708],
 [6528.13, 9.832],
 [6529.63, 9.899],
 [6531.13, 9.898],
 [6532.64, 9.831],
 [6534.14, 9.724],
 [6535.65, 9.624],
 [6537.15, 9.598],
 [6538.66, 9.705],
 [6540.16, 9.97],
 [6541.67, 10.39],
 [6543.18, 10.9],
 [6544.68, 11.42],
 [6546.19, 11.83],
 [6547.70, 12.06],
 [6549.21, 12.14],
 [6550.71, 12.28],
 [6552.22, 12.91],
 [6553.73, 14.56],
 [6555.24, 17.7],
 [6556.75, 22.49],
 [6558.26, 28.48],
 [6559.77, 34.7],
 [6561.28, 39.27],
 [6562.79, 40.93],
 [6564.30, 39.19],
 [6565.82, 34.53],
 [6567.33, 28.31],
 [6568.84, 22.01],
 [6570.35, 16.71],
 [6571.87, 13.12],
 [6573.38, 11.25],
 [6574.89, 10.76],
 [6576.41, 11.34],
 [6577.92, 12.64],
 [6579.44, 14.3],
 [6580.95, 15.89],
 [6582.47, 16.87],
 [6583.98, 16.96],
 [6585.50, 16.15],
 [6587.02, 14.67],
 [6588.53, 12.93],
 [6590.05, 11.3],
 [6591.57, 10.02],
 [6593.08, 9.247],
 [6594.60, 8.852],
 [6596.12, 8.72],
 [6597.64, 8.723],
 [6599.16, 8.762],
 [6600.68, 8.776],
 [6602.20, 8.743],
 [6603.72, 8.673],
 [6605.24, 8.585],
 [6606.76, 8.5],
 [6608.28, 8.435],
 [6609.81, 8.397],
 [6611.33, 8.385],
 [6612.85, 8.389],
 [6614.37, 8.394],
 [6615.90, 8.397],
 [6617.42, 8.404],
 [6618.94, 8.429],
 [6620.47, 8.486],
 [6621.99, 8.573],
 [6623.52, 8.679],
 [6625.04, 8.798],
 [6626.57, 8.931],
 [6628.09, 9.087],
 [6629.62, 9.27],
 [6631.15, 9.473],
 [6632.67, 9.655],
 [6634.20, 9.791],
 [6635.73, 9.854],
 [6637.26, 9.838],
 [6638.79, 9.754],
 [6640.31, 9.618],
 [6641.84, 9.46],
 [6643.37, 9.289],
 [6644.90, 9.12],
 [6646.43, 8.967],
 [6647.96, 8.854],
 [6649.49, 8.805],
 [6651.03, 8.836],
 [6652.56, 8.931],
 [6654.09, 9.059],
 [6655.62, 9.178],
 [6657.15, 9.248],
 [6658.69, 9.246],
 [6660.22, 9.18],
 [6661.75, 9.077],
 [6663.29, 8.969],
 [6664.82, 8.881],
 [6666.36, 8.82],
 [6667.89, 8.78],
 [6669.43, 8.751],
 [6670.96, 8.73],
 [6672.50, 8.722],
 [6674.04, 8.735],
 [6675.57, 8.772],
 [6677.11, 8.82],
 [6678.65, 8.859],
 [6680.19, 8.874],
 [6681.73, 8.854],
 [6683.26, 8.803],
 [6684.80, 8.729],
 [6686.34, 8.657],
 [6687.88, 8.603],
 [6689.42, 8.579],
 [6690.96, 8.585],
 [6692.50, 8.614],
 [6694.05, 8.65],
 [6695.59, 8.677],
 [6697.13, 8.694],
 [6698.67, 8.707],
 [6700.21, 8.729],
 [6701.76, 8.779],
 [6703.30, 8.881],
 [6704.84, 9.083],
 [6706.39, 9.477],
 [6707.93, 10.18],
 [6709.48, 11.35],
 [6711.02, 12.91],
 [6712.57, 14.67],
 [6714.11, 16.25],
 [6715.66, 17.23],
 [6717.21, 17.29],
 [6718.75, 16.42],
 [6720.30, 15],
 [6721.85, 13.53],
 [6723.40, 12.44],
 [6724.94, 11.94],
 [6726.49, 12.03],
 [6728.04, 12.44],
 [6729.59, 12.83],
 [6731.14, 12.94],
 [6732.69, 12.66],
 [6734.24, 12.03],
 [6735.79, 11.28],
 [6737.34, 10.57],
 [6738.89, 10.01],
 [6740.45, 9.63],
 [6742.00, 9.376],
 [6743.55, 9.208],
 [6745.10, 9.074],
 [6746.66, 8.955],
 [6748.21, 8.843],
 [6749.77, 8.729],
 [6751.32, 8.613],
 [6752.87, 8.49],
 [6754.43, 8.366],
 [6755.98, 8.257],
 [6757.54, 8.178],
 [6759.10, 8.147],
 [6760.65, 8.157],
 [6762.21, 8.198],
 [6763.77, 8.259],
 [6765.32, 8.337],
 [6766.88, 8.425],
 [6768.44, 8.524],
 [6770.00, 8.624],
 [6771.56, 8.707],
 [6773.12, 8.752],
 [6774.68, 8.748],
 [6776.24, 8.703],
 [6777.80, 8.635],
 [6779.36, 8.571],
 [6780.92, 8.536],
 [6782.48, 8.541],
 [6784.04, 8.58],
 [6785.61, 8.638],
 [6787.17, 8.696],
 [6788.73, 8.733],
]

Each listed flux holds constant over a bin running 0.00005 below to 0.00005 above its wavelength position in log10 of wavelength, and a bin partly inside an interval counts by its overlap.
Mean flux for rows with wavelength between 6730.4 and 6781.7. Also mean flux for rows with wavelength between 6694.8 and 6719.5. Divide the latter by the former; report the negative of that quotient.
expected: -1.28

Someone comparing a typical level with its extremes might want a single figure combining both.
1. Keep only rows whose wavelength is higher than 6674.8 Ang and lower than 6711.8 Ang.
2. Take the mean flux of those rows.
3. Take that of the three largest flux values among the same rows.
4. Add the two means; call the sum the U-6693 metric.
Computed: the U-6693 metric 21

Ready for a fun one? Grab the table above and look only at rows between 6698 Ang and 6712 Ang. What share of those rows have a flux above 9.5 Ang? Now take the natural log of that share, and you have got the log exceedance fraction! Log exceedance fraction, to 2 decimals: -1.10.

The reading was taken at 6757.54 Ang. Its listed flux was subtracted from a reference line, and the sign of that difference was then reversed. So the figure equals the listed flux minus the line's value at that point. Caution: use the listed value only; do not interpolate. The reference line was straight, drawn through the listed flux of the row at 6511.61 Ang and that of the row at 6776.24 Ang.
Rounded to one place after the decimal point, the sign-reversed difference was -0.5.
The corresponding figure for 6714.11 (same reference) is 7.5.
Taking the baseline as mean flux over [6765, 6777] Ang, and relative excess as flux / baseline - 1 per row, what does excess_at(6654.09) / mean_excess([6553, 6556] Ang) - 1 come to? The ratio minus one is -0.94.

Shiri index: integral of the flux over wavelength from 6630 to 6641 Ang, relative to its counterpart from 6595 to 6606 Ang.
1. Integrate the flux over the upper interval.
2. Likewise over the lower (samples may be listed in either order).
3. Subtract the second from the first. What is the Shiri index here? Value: 11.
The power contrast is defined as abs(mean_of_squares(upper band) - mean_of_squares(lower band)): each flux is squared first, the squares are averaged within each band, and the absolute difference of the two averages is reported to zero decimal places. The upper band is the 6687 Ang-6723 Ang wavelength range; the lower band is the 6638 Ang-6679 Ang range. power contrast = 56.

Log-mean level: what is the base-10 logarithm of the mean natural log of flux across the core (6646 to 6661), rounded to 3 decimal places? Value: 0.343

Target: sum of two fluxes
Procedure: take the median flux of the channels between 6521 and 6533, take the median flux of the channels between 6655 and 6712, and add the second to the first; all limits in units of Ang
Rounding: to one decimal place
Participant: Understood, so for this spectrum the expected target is 18.6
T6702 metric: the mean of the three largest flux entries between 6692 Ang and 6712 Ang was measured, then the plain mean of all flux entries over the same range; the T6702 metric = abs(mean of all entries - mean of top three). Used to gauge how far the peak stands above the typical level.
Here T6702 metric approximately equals 2.0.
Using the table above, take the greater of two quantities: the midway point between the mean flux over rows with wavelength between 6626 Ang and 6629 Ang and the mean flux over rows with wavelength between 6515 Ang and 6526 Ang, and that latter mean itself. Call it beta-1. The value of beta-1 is 9.0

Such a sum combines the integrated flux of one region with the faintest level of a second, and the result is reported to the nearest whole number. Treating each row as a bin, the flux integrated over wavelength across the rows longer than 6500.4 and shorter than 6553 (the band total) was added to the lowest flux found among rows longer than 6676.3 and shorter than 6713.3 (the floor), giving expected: 530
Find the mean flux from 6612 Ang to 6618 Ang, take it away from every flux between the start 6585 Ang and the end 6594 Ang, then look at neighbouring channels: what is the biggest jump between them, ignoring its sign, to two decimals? 1.74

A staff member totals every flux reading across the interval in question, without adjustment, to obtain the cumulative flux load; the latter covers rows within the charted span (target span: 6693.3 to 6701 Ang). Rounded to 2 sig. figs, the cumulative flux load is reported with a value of 43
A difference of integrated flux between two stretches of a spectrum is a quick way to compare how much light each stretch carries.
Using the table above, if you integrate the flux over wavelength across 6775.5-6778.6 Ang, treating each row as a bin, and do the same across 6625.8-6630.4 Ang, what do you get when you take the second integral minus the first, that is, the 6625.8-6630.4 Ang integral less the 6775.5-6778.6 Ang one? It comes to 15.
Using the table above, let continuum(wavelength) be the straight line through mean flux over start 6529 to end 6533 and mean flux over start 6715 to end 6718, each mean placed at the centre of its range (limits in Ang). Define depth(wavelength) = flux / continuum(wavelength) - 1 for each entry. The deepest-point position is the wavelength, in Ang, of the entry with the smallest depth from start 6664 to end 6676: 6674.04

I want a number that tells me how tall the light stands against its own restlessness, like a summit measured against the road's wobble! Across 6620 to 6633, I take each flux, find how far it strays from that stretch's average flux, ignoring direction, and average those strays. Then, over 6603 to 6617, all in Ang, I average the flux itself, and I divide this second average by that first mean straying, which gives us 25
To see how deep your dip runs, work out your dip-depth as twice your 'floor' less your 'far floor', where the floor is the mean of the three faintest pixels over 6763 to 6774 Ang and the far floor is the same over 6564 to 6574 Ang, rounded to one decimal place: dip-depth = 3.0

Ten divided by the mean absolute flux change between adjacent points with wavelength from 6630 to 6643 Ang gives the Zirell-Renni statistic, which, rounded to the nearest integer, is 90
